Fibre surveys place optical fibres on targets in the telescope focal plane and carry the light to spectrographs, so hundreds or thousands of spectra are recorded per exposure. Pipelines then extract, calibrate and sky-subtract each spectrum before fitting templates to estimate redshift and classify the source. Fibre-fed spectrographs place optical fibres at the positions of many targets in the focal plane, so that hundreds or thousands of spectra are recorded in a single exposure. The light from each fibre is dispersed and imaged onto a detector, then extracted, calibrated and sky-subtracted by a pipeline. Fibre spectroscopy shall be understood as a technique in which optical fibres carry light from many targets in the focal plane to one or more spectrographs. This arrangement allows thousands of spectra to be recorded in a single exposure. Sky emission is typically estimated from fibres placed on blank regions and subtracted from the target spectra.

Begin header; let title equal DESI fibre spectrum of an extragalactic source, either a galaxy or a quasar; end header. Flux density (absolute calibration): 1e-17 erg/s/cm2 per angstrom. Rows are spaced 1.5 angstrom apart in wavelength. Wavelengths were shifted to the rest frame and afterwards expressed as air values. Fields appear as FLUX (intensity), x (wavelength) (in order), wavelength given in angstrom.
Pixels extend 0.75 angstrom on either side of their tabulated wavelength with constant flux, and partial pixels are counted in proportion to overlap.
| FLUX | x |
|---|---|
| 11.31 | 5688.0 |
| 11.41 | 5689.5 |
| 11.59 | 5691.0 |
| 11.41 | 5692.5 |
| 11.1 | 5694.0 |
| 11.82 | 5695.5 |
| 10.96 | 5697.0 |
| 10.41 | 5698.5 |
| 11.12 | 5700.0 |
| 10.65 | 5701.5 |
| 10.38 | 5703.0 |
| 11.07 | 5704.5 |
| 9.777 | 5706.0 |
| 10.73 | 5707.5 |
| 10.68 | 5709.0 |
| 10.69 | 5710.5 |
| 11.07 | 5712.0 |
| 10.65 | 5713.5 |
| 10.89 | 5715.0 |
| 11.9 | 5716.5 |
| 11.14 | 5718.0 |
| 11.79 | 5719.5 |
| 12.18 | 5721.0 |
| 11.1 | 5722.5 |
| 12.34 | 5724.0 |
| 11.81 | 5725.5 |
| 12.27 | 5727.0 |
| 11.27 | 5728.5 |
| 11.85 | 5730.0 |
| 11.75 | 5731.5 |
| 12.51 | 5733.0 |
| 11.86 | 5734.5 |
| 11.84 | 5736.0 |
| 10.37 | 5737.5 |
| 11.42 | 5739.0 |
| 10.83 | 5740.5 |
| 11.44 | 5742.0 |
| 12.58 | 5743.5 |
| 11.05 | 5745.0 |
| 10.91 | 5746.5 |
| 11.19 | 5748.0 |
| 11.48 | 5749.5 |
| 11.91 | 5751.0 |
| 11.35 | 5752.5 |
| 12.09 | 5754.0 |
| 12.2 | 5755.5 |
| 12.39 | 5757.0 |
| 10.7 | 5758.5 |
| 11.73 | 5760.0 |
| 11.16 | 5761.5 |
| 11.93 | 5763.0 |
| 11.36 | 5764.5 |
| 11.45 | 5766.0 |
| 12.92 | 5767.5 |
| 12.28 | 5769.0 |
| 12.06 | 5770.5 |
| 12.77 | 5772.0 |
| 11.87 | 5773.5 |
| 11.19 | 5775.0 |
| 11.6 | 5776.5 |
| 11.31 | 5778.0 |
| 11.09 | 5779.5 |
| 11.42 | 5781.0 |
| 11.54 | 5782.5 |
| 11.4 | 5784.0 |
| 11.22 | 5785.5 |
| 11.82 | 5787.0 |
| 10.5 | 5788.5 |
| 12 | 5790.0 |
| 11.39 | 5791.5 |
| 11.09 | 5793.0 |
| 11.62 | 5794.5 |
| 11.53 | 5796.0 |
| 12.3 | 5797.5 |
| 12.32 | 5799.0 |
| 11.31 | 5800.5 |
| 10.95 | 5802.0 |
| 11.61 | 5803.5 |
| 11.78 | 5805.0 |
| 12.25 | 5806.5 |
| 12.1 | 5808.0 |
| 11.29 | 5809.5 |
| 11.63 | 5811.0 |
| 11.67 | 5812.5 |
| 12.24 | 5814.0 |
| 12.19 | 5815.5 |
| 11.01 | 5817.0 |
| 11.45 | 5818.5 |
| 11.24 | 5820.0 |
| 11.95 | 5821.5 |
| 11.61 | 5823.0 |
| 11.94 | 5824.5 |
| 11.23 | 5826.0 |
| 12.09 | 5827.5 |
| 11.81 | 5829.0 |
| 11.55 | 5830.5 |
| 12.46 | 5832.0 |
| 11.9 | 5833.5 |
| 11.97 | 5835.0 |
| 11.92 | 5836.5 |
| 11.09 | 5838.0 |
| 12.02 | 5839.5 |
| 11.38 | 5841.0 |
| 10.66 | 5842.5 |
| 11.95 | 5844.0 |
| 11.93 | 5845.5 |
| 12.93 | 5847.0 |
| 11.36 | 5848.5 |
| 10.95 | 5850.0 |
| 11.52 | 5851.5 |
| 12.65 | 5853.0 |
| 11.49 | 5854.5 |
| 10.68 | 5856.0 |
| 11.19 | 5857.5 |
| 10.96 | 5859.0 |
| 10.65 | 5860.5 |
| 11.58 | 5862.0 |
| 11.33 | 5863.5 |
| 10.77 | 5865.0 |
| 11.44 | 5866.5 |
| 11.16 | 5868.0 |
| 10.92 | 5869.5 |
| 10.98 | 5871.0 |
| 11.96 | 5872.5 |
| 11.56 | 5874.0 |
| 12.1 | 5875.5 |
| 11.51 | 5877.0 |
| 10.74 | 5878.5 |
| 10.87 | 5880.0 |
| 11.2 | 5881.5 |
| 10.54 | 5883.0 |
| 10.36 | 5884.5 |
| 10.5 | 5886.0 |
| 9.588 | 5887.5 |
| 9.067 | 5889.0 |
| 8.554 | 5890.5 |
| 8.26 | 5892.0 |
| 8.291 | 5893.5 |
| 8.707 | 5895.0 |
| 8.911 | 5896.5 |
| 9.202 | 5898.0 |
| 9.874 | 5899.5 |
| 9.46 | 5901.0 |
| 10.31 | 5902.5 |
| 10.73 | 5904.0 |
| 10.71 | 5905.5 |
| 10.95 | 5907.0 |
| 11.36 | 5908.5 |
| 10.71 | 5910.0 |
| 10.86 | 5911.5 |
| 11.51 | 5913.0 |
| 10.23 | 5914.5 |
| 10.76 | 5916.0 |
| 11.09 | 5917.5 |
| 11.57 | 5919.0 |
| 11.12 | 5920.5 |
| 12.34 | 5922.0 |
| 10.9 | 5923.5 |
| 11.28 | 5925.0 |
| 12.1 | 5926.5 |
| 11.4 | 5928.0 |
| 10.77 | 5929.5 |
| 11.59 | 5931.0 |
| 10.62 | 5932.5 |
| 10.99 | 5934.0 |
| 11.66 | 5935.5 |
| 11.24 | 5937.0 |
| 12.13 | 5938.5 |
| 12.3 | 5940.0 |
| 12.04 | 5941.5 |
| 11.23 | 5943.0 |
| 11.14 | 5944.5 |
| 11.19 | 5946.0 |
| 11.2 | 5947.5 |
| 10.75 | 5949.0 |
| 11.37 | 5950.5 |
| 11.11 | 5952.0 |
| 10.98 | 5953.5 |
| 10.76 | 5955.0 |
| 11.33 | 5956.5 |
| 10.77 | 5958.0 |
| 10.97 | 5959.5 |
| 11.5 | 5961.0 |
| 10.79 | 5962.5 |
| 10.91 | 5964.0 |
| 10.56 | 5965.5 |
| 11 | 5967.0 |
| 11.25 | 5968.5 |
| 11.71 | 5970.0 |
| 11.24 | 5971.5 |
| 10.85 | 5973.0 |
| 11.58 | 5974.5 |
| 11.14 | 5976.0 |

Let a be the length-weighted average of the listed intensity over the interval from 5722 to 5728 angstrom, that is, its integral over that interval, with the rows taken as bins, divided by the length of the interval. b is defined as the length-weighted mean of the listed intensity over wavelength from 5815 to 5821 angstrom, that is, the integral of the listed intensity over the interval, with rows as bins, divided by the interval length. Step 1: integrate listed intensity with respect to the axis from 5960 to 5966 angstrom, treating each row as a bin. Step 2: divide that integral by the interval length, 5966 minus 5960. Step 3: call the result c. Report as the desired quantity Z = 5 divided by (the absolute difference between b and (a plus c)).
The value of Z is 0.439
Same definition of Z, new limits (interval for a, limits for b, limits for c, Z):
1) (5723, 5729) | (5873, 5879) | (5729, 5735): 0.405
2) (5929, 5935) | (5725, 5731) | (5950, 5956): 0.486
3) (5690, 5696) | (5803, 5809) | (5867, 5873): 0.464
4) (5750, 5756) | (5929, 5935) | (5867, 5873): 0.415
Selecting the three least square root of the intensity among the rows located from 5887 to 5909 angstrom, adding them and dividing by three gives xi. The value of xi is 2.89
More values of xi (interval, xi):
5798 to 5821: 3.33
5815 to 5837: 3.34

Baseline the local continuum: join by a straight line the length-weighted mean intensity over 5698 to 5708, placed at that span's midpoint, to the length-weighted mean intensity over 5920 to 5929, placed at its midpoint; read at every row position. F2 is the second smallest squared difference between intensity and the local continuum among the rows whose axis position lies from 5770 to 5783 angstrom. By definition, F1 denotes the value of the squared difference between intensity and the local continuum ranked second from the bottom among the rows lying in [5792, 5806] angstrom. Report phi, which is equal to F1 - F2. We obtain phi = -0.074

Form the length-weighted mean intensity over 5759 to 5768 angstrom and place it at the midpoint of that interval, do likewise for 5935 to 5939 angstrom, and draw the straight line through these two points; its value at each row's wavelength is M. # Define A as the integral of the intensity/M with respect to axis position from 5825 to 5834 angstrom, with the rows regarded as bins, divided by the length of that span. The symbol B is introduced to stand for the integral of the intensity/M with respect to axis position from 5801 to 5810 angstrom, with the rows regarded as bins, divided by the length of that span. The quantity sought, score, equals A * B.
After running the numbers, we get 1.01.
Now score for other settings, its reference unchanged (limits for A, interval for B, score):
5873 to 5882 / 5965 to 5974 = 0.93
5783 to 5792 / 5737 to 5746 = 0.94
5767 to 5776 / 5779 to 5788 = 1.01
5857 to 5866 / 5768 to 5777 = 0.97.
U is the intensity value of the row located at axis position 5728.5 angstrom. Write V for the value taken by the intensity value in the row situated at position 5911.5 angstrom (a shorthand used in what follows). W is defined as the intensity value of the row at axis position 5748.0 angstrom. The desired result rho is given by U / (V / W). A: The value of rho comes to 11.6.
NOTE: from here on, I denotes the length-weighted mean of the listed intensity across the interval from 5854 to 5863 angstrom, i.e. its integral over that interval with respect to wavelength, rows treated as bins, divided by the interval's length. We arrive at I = 11.09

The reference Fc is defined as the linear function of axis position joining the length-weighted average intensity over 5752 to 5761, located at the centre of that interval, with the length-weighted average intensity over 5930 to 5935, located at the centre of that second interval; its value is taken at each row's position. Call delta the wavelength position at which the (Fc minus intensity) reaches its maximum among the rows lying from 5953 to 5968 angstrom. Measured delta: 5965.5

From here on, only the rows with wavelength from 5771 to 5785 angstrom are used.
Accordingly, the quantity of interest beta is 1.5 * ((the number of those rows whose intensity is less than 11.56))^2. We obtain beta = 54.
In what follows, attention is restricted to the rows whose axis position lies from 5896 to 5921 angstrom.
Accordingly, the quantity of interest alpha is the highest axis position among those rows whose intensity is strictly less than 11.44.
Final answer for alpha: 5920.5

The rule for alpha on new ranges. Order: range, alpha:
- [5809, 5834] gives 5826.0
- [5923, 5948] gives 5947.5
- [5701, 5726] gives 5722.5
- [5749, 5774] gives 5764.5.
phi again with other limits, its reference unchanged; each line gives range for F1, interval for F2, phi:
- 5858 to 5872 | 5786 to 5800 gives -0.171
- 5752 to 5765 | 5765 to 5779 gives -0.059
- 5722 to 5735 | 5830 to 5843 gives 0.281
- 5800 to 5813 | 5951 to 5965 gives -0.035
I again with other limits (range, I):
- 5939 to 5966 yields 11.18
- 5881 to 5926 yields 10.30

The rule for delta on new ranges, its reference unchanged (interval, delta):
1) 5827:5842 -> 5838.0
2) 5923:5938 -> 5932.5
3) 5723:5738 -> 5737.5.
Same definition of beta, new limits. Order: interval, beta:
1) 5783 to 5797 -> 54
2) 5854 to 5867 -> 96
